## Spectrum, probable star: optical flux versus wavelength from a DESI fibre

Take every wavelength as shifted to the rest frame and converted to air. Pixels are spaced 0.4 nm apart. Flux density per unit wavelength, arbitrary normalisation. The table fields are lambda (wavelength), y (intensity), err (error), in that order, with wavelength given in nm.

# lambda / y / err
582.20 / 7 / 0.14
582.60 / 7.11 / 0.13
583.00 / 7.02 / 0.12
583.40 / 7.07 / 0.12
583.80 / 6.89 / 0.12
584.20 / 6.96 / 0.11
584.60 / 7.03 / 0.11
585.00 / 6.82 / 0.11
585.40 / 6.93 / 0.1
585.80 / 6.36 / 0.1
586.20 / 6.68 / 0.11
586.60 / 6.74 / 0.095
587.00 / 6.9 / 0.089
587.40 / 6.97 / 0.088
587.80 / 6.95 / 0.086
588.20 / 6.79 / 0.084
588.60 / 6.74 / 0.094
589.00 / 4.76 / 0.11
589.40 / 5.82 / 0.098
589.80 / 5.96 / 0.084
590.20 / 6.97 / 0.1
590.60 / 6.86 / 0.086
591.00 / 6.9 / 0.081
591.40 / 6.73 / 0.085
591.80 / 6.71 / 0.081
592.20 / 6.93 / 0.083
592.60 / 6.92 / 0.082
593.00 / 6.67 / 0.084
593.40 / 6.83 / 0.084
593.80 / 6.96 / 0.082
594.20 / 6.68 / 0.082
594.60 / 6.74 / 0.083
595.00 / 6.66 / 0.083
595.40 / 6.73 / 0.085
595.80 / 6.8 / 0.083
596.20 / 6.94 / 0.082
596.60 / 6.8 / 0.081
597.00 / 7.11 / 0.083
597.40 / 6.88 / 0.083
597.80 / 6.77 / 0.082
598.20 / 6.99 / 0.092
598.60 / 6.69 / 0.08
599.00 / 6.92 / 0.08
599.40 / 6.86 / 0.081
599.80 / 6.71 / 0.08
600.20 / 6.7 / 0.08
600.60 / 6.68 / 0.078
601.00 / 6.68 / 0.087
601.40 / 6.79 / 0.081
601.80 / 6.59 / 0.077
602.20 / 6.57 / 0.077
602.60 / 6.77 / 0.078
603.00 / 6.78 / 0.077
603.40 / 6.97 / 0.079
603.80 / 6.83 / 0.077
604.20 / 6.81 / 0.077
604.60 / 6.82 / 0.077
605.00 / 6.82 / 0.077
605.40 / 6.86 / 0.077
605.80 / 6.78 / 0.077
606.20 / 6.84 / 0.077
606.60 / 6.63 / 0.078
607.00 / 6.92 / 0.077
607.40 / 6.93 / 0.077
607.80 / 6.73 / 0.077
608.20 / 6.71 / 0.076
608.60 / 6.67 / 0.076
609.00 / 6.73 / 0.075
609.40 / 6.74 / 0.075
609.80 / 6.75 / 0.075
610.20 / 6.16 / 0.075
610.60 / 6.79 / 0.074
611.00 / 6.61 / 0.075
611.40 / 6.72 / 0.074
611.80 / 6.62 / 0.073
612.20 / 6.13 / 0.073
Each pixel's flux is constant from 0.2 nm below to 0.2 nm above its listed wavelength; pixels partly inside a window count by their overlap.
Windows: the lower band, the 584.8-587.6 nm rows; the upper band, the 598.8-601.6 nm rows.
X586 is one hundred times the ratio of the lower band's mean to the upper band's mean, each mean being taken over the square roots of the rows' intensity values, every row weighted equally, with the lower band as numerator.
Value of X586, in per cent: 100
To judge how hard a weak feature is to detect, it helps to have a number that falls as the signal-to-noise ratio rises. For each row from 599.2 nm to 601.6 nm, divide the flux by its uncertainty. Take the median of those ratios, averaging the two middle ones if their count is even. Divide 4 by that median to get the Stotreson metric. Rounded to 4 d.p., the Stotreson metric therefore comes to 0.0477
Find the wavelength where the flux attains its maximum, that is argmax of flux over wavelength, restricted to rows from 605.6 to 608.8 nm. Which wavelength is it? 607.40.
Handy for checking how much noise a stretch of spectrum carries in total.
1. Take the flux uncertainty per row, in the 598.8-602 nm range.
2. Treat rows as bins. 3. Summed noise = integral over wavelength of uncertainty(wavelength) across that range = 0.26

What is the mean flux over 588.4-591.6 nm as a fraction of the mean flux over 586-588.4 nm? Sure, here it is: 0.93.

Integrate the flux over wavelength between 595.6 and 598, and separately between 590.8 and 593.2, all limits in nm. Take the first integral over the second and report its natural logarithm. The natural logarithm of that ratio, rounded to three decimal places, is 0.011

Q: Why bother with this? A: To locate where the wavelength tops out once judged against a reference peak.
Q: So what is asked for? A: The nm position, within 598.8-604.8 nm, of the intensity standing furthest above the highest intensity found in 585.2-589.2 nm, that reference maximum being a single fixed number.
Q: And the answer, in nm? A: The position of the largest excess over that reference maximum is 603.40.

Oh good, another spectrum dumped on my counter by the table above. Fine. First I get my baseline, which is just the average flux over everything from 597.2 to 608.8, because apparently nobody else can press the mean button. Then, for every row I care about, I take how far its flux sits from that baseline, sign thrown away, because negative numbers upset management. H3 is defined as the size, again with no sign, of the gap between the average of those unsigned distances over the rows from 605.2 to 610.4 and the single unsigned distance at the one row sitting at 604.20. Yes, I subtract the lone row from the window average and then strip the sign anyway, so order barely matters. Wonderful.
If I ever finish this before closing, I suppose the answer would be 0.09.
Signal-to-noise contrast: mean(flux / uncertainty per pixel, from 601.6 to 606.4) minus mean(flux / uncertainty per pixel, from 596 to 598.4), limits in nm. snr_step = 5.2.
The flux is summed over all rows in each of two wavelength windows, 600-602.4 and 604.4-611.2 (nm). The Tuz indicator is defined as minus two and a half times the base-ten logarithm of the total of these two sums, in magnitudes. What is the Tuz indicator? -5.47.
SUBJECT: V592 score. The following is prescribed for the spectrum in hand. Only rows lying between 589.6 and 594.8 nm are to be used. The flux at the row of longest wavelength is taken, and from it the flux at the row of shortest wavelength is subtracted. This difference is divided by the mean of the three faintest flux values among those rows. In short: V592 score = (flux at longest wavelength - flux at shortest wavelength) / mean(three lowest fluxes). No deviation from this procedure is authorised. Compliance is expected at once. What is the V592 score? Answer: 0.121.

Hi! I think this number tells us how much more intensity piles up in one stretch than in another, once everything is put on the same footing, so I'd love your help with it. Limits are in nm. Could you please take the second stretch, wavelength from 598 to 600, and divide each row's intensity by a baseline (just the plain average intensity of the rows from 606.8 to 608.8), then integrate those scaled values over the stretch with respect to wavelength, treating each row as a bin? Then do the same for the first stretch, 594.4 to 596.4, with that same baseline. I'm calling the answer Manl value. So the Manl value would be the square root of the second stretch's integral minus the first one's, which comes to 0.133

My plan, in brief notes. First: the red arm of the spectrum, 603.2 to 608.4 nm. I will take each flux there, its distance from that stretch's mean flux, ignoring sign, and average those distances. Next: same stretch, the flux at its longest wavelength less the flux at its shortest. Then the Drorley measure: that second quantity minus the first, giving -0.33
